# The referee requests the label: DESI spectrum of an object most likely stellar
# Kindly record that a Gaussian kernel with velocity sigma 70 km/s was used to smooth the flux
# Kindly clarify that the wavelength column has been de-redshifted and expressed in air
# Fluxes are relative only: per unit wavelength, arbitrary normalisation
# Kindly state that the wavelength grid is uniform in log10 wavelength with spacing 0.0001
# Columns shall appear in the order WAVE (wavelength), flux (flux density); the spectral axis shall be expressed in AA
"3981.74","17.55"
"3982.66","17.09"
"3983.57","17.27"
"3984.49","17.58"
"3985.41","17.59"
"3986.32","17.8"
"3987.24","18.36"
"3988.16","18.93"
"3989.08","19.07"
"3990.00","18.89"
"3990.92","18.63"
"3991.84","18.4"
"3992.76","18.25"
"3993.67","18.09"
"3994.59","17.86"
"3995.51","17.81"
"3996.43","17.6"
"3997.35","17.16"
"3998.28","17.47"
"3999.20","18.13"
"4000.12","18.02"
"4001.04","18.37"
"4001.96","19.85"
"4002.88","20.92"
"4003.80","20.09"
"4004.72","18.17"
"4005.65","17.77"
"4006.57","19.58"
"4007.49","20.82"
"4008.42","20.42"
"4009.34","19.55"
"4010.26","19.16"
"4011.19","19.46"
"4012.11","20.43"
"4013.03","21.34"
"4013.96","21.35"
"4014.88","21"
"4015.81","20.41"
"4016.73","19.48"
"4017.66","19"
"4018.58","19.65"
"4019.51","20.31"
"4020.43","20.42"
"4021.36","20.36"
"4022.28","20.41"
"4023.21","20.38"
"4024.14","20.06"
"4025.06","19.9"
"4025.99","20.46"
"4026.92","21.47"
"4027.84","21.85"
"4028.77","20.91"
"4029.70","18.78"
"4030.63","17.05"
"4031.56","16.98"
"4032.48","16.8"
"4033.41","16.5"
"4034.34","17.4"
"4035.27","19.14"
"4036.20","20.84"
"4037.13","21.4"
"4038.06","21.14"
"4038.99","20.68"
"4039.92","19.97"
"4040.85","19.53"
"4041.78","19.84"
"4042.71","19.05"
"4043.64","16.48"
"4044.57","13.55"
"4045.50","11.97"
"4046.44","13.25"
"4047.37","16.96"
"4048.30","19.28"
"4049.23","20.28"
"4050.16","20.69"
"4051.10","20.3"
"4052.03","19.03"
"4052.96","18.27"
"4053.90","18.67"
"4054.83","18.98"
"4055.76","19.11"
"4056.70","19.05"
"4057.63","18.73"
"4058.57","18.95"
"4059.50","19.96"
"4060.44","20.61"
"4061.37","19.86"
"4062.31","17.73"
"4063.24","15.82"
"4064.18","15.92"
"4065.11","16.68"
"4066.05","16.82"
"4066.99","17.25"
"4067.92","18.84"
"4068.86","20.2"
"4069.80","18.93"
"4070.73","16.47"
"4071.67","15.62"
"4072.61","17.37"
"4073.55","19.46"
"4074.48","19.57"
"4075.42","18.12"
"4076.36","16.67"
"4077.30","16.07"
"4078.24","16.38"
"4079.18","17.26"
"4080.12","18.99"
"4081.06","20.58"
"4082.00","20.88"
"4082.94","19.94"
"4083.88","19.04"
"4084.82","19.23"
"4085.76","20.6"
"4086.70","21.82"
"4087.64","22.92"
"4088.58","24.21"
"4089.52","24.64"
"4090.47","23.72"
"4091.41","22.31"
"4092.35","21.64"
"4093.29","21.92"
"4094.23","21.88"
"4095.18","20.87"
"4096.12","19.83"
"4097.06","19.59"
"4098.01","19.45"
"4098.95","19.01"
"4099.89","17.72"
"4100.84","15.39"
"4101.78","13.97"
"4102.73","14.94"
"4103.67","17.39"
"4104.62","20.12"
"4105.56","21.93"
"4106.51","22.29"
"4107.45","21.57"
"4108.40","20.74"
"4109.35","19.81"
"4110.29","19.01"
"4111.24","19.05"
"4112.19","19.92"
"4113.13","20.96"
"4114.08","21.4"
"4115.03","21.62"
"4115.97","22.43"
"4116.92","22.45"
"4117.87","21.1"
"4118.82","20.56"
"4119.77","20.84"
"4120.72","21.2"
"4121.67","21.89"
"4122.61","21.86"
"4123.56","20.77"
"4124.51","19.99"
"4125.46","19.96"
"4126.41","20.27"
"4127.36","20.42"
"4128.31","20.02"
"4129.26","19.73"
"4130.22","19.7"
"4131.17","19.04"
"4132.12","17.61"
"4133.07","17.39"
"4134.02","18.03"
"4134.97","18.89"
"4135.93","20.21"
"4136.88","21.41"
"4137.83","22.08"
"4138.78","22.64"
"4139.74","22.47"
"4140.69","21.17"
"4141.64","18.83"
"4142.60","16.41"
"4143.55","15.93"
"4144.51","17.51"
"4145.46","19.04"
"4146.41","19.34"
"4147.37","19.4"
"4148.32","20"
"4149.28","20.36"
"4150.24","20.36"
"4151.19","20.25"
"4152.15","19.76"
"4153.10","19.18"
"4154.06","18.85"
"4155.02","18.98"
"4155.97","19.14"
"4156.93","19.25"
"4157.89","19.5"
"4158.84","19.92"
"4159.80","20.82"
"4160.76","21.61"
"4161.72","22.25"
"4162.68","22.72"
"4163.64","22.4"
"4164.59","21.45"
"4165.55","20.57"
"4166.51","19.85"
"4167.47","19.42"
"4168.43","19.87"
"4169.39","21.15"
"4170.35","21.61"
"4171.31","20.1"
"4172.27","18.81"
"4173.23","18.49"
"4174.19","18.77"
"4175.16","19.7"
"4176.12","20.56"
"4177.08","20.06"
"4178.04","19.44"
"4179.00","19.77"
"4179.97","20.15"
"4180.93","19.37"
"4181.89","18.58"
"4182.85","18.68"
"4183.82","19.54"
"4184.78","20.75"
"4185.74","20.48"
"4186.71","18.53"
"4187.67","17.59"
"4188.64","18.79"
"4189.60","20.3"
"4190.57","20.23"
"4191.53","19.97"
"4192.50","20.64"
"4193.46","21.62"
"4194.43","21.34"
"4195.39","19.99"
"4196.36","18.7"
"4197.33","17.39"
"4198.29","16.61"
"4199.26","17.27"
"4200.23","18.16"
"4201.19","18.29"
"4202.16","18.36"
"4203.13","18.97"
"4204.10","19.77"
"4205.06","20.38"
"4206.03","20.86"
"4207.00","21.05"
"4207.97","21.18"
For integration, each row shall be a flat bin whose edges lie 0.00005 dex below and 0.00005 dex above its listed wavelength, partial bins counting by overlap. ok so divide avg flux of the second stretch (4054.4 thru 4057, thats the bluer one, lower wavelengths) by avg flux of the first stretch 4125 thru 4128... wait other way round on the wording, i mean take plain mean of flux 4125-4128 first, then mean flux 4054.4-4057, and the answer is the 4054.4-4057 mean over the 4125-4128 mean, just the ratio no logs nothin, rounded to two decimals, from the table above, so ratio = 0.94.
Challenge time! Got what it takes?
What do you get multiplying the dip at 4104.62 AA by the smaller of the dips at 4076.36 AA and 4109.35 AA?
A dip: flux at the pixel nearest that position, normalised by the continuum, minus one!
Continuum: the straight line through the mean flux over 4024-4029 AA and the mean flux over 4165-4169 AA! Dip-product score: 0.002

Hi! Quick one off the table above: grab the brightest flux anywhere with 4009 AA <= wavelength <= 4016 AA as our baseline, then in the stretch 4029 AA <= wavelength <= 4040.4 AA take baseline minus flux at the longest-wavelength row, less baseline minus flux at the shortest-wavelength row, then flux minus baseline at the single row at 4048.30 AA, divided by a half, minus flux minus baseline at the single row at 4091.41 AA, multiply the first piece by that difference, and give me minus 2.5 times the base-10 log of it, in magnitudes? -1.96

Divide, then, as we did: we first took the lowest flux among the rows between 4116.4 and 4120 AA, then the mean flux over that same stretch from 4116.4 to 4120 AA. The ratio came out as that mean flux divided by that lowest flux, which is 1.03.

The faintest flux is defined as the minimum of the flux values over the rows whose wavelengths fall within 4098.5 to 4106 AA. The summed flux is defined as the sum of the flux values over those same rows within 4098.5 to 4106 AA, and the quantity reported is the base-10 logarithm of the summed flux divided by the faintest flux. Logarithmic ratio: 1.00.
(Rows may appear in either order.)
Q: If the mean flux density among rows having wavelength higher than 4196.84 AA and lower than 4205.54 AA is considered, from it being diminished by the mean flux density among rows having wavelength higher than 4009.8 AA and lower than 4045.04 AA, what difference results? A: -1.2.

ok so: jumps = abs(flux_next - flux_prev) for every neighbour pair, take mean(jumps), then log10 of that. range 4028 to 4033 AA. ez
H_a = 0.0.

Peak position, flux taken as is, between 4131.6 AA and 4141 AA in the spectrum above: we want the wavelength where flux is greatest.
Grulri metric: 4138.78 AA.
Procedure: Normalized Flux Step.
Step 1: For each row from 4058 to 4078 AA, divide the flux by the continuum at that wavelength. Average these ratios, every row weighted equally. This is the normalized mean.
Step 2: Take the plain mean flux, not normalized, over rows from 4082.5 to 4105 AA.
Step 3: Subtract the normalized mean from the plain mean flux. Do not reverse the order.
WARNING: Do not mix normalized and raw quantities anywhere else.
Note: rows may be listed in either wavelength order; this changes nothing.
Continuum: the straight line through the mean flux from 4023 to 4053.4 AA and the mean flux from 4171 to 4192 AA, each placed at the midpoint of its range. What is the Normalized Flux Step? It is 19.1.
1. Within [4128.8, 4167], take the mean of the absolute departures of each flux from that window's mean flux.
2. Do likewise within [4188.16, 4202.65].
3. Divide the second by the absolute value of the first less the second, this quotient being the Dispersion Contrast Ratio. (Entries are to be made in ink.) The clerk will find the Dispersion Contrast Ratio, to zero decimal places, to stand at 29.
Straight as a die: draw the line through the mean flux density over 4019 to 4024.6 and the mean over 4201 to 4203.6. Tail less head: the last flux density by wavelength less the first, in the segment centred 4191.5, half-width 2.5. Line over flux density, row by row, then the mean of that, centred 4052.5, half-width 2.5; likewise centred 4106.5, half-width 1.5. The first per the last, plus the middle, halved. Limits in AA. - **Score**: 1.26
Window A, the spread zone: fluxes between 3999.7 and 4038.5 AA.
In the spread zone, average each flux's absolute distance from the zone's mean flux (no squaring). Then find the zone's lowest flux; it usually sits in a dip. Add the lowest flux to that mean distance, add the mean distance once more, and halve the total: 9.38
